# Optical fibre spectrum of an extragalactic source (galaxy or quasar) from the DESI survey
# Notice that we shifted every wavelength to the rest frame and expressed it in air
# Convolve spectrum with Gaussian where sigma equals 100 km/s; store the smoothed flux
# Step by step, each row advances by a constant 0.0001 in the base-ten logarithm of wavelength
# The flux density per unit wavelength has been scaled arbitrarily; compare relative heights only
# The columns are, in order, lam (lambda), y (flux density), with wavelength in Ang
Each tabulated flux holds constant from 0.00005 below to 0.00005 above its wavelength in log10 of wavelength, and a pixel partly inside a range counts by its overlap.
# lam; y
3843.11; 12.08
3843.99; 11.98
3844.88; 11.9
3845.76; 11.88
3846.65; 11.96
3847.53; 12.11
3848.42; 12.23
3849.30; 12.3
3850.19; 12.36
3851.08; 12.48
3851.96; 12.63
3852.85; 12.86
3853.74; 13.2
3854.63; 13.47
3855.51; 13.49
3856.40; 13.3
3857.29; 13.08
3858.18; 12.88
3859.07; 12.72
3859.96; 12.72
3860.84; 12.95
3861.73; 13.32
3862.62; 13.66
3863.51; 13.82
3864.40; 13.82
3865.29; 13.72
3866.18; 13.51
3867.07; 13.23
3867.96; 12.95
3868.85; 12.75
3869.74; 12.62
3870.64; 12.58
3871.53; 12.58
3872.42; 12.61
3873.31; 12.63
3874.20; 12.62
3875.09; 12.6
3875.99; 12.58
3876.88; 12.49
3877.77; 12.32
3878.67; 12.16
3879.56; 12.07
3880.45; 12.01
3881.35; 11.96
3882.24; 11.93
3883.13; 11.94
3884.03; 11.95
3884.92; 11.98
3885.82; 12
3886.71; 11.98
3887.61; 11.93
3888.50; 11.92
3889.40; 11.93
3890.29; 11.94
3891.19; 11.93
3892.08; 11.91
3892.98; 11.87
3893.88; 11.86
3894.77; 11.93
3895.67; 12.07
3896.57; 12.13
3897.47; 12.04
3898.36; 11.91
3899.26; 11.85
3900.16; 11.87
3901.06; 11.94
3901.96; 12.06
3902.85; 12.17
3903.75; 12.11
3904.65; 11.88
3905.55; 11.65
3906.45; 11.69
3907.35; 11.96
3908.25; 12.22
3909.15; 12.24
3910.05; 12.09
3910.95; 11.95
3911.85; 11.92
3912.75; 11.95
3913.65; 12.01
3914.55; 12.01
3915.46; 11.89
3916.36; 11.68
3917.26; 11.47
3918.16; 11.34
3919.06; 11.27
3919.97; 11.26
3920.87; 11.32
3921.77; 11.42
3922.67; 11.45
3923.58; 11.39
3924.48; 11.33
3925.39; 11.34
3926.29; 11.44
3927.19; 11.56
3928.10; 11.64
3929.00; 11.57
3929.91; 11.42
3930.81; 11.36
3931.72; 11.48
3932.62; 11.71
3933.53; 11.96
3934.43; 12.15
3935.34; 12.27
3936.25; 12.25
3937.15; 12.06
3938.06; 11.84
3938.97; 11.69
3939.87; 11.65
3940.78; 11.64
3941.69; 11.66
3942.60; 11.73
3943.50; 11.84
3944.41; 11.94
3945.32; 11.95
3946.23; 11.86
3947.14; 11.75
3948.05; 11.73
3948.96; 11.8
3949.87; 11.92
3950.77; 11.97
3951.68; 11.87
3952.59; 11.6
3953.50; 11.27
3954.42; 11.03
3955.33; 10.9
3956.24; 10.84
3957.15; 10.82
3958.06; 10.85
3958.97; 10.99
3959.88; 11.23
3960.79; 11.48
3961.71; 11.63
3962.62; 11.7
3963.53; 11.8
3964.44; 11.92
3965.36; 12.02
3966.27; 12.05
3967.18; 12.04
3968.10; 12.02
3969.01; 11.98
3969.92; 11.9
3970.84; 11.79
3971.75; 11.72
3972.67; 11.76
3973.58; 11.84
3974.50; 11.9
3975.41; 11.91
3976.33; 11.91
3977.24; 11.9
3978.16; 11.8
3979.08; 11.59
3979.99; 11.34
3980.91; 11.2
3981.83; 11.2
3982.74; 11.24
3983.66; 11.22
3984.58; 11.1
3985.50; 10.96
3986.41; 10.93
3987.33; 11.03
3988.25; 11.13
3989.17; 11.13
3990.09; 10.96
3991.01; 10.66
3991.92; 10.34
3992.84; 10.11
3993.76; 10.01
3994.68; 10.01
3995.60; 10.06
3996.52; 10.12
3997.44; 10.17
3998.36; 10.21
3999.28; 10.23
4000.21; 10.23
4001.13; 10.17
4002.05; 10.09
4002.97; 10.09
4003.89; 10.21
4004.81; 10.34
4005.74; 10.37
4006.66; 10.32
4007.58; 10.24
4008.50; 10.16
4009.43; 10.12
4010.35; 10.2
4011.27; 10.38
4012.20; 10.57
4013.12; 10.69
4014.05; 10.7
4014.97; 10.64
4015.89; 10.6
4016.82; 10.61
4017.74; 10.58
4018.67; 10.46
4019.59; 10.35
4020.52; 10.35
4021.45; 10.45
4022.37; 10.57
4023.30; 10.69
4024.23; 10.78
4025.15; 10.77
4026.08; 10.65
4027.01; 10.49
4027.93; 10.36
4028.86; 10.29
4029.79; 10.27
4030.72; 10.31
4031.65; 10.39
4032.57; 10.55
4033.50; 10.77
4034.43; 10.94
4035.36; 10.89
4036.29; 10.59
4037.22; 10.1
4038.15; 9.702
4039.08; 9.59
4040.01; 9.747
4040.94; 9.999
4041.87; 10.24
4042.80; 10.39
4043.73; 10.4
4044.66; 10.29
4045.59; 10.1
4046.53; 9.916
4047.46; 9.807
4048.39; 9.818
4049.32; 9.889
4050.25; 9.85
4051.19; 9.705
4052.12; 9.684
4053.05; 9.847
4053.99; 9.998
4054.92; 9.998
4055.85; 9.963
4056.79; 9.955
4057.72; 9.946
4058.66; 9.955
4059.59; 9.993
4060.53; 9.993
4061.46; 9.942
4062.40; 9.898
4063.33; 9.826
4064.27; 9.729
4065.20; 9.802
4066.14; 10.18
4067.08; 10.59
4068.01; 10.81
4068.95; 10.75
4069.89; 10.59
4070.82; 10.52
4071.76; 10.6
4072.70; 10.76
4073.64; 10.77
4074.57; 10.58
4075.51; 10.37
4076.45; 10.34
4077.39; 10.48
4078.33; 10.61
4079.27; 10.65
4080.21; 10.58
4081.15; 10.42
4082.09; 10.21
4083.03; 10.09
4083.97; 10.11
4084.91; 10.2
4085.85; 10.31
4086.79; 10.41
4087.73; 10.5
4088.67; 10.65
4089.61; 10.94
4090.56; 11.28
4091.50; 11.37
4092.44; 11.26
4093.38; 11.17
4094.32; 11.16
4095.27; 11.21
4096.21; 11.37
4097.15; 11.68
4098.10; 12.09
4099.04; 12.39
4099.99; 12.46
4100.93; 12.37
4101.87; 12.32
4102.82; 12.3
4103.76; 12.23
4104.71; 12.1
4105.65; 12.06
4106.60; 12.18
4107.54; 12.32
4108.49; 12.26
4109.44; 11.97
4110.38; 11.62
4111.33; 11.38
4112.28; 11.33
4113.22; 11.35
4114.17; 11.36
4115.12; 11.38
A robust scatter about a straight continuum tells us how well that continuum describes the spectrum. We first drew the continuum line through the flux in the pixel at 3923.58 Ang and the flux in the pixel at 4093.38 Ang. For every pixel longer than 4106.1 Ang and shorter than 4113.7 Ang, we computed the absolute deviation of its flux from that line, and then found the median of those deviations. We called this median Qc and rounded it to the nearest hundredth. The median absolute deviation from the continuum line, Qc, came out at 0.65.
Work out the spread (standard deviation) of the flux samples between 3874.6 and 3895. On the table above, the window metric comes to 0.22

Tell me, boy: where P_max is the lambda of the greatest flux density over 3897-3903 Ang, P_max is 3902.85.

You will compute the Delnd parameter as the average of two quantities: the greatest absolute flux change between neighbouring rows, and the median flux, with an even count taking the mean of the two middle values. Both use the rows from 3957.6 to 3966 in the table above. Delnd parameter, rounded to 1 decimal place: 5.9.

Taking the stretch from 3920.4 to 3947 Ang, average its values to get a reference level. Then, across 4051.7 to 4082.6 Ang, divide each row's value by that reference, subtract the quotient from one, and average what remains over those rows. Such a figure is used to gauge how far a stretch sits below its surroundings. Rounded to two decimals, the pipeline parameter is 0.12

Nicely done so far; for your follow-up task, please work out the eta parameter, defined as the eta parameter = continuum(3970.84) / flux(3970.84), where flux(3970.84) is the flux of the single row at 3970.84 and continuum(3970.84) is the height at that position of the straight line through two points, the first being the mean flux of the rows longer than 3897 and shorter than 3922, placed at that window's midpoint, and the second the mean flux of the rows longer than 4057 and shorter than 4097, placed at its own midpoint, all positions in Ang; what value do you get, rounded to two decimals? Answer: 0.96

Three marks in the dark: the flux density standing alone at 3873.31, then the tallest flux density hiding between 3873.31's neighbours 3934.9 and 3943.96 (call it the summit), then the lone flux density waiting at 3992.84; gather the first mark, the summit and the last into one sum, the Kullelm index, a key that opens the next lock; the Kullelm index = 35.0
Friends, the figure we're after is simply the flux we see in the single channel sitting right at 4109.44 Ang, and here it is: 11.97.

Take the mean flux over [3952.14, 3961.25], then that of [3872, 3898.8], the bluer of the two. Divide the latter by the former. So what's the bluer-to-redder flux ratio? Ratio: 1.09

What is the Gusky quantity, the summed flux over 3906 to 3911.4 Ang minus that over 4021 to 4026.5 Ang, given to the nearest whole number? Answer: 8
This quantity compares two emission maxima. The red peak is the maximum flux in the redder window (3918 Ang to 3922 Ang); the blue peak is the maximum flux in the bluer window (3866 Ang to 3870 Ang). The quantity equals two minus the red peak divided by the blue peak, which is 1.15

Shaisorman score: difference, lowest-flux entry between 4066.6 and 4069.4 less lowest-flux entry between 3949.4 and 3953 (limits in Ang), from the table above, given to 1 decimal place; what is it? -1.0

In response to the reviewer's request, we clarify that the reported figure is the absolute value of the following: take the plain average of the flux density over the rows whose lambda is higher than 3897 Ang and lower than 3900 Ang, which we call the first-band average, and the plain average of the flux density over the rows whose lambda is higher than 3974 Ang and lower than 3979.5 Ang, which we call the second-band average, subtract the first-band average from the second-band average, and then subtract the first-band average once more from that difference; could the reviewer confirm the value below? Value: 12.0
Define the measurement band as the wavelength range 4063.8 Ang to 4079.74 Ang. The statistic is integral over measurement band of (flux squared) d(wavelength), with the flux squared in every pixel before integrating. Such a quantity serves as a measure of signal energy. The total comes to 1751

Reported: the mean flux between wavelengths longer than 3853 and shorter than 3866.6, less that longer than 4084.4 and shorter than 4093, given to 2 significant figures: 2.5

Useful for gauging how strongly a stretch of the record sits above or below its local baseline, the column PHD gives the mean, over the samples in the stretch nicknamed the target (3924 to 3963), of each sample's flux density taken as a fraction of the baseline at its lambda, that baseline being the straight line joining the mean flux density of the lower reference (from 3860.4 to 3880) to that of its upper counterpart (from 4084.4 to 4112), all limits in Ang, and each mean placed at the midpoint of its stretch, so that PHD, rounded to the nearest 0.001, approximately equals 0.930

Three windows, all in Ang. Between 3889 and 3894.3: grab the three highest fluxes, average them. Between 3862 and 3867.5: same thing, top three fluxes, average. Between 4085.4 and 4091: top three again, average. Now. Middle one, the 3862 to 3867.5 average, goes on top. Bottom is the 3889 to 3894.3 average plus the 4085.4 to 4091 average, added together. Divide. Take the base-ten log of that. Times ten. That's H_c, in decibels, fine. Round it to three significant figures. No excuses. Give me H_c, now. -2.20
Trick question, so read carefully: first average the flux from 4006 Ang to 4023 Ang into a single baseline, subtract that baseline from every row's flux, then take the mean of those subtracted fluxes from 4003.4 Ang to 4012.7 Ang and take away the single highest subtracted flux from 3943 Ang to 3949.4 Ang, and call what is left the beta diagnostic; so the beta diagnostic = -1.7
